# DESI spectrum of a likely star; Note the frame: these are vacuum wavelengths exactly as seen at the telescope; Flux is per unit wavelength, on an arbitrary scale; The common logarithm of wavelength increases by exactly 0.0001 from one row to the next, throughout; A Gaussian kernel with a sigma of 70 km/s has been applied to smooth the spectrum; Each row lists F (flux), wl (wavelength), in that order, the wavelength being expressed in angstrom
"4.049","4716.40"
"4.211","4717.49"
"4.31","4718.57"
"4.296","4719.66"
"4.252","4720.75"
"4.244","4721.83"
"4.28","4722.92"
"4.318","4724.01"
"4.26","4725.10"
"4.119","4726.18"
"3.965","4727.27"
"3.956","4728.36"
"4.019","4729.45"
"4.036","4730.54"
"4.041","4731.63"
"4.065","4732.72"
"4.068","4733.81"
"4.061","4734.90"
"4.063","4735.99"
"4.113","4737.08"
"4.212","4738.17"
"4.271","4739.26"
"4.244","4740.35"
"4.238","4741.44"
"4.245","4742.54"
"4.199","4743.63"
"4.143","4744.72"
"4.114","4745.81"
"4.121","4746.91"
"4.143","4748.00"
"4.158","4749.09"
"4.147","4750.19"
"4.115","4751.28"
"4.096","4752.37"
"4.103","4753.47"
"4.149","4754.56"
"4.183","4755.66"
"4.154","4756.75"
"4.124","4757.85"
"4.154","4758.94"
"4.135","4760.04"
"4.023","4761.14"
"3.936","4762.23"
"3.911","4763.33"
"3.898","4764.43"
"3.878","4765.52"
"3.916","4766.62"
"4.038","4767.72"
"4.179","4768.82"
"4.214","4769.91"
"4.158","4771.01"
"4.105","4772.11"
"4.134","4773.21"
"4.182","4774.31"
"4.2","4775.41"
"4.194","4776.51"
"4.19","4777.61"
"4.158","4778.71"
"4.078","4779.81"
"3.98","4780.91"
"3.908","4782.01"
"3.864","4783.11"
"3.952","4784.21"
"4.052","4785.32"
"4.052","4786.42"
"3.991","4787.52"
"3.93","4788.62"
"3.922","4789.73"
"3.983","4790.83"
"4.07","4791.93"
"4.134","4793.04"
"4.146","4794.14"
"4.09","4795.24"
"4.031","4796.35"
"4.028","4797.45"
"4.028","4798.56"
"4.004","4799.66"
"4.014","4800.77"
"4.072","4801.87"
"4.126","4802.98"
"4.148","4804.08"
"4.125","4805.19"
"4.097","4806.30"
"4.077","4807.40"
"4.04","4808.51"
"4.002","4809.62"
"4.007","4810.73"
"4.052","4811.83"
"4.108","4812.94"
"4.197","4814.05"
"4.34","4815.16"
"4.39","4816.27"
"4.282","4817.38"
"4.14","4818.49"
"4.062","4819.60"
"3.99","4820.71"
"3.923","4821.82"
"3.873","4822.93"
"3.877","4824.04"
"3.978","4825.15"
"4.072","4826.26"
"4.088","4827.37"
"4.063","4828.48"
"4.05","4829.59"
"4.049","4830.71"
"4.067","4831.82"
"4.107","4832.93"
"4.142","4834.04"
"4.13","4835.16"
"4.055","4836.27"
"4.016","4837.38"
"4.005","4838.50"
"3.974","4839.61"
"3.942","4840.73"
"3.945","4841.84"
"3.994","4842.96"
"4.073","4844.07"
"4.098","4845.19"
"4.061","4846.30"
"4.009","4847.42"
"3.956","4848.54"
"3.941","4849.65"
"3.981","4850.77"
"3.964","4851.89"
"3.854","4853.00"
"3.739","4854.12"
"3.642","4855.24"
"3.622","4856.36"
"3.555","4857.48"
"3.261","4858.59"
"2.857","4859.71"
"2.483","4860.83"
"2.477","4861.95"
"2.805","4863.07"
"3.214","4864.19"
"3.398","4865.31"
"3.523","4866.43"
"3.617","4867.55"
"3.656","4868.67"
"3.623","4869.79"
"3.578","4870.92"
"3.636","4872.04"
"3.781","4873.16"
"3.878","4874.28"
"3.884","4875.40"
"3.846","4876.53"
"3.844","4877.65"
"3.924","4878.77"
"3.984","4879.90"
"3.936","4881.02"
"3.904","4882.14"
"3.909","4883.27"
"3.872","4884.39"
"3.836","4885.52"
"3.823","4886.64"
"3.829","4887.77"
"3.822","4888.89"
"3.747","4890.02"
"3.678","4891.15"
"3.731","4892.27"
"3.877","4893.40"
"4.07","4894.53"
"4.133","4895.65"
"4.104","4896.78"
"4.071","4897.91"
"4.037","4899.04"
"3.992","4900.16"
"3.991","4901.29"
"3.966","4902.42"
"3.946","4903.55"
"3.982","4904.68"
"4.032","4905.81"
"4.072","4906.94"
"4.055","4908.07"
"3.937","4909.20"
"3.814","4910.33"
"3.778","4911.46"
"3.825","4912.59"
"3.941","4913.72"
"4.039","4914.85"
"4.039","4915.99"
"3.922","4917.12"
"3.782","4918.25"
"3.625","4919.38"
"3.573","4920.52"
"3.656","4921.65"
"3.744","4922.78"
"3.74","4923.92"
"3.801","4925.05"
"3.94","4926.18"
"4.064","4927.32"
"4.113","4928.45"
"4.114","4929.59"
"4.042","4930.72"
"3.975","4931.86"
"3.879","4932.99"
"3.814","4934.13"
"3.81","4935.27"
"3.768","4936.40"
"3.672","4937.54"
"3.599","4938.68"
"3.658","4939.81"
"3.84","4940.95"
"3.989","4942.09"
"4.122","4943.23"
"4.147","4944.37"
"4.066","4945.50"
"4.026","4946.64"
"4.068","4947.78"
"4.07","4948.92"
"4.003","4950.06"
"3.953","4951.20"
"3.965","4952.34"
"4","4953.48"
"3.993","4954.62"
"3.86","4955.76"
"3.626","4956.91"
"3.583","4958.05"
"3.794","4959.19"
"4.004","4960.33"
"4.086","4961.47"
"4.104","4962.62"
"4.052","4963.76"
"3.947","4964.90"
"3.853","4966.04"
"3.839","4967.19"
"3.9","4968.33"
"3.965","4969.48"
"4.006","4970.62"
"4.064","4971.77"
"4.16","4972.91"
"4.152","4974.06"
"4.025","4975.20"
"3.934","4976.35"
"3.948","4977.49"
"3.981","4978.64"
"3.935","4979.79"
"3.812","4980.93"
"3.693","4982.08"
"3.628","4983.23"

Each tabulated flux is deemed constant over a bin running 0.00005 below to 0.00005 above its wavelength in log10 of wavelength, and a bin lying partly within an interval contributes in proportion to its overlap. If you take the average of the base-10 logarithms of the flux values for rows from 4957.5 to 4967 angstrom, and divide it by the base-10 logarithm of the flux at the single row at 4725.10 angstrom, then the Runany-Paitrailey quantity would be 0.94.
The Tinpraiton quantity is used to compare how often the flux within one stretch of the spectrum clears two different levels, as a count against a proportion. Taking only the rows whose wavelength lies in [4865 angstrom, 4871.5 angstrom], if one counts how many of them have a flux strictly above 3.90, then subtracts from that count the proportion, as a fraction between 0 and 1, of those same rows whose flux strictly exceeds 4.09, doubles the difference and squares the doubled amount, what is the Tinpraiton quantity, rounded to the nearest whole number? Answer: 0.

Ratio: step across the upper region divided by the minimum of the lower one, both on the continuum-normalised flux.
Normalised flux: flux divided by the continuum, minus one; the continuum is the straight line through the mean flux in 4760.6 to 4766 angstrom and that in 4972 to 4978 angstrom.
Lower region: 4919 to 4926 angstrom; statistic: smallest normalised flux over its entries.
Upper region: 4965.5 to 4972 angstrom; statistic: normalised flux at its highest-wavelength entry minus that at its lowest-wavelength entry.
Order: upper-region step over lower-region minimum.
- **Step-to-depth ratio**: -0.5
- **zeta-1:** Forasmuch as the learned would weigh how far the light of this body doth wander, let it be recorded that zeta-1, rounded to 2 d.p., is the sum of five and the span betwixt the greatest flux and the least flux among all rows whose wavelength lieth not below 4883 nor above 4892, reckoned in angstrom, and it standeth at 5.23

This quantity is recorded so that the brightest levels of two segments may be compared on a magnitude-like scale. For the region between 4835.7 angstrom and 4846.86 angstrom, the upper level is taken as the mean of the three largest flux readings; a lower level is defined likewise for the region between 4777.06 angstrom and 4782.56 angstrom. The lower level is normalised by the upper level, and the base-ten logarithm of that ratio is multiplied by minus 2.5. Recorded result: -0.017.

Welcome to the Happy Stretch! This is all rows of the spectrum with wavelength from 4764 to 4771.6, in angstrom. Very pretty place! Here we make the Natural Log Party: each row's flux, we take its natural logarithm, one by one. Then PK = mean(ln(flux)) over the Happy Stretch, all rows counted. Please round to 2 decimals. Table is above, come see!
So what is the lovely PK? 1.40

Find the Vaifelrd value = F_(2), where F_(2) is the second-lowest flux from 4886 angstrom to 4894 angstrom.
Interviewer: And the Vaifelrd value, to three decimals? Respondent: 3.731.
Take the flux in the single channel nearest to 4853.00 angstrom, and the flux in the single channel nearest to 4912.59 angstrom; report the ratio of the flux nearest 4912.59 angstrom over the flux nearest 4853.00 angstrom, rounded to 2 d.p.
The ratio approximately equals 0.99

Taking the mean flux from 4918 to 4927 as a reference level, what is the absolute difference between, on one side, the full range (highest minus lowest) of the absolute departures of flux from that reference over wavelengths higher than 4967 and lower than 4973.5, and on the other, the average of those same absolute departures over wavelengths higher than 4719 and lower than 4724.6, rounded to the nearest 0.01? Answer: 0.22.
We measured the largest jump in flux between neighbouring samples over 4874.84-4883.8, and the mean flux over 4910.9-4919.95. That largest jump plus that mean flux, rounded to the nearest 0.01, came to 3.95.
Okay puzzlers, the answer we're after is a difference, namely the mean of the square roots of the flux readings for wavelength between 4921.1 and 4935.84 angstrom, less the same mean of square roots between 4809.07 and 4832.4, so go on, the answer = -0.044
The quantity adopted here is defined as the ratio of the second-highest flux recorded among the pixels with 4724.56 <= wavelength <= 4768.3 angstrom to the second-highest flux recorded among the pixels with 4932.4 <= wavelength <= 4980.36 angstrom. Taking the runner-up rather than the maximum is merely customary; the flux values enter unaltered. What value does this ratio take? 1.03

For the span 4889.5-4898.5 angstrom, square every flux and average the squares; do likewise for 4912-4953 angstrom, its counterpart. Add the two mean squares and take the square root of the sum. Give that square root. 5.54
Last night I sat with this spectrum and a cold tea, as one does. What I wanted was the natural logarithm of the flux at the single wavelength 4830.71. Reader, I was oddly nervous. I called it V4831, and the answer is 1.40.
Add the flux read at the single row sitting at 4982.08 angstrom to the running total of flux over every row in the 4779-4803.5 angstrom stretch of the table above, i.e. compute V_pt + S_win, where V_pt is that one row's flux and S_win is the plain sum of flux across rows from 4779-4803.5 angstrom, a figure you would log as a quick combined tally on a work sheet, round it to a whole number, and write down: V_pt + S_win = 92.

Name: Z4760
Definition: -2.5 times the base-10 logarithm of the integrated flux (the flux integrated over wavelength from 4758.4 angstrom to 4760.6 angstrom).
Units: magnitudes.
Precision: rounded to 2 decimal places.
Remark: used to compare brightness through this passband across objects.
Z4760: -2.40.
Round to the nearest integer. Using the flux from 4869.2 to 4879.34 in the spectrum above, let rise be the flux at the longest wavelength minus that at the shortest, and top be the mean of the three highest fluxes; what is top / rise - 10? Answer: 3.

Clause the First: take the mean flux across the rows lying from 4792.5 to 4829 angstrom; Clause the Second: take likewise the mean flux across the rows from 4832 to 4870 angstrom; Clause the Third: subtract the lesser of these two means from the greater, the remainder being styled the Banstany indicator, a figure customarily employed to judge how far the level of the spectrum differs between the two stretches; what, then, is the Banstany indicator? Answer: 0.38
